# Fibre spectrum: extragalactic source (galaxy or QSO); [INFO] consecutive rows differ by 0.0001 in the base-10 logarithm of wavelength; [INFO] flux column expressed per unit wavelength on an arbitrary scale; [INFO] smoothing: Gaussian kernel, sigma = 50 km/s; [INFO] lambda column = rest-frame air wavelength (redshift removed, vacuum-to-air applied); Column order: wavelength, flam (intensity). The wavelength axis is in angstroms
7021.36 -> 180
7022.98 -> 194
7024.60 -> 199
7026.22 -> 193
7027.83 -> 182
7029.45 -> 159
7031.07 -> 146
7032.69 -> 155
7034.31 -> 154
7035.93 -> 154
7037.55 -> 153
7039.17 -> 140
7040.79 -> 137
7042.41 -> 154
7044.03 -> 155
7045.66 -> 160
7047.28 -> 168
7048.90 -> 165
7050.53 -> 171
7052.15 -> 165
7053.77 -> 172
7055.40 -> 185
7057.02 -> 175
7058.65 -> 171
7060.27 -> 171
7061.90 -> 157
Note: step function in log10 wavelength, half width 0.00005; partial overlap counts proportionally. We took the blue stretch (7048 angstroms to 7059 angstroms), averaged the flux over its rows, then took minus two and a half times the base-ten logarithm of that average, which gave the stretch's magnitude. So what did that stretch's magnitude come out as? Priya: -5.59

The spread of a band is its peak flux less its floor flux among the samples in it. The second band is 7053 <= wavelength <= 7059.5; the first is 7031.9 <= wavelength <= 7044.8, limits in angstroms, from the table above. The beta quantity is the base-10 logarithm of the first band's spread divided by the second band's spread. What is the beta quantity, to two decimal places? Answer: 0.11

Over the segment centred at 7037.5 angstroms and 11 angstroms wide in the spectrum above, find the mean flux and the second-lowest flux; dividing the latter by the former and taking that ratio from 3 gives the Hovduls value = 2.06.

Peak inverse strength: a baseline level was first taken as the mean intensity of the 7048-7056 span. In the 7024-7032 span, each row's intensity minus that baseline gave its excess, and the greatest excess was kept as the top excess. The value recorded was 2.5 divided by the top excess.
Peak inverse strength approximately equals 0.1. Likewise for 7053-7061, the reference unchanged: 0.2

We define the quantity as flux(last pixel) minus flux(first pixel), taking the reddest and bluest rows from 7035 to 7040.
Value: -14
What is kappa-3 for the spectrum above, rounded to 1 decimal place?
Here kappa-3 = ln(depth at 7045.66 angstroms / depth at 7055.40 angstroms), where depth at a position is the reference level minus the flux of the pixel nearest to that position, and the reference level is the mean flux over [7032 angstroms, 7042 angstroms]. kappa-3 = -1.2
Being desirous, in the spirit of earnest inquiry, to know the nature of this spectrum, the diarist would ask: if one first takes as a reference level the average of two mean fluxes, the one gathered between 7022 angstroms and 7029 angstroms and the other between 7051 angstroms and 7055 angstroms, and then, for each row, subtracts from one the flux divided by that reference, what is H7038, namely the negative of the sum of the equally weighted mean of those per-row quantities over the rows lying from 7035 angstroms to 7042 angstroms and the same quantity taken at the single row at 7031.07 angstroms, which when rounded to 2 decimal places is -0.38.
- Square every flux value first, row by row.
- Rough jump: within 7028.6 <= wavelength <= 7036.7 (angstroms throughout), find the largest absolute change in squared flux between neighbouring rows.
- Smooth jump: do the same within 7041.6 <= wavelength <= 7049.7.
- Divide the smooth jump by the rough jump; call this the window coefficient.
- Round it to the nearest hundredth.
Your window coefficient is 0.66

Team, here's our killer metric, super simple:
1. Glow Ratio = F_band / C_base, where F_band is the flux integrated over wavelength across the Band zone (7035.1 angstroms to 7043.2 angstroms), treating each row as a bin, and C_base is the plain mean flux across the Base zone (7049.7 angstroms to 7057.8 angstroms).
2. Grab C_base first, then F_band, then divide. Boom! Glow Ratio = 6.9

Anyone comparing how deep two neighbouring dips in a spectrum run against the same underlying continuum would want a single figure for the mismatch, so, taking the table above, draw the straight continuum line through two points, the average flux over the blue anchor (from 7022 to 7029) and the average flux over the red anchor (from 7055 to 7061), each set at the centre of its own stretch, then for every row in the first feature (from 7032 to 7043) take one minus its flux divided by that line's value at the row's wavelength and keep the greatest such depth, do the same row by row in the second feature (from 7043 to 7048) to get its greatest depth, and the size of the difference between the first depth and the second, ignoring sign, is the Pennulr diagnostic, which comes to 0.105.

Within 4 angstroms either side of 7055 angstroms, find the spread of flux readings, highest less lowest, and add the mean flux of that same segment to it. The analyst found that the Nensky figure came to 194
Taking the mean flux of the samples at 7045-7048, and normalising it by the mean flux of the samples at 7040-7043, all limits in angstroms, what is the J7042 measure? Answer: 1.13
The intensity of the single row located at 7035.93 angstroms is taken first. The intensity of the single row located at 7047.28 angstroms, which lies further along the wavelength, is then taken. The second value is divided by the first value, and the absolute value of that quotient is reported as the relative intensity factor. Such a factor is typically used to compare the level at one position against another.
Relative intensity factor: 1.09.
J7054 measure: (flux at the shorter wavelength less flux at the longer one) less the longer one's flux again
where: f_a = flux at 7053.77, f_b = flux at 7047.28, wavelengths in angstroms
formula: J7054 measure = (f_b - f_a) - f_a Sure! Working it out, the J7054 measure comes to -176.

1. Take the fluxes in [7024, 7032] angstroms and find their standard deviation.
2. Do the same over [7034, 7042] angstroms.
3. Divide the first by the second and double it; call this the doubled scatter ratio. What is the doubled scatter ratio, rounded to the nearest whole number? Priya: 5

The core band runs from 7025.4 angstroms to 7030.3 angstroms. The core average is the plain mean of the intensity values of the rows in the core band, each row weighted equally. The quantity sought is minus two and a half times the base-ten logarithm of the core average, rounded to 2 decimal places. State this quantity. -5.63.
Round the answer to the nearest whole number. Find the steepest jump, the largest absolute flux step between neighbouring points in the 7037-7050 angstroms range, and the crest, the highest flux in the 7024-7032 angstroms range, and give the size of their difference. 182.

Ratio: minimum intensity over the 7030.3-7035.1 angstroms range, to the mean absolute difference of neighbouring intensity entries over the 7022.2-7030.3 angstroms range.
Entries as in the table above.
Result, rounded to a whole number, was 13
